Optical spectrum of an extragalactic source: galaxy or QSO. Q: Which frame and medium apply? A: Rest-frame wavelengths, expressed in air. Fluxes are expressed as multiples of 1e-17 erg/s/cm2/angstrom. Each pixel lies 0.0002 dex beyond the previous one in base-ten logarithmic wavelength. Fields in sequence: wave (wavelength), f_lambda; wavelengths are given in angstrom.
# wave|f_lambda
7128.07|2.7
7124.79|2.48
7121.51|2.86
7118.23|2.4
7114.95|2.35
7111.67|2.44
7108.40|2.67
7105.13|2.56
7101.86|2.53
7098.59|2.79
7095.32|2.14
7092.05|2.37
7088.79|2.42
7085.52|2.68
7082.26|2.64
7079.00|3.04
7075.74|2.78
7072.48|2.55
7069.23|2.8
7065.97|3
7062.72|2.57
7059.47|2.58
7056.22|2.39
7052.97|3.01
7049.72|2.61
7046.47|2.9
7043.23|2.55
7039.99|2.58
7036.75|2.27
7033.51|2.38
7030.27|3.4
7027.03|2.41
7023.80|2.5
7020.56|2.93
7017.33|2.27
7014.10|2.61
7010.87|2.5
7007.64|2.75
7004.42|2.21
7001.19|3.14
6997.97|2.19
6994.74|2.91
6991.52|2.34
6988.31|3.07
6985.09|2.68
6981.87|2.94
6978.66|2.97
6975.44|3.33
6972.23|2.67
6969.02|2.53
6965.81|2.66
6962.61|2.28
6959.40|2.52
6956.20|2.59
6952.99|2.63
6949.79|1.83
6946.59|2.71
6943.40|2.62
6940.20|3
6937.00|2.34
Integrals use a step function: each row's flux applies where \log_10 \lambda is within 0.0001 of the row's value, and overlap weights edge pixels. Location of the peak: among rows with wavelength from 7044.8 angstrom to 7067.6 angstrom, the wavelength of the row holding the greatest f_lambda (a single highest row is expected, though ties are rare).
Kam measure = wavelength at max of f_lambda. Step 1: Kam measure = 7052.97 angstrom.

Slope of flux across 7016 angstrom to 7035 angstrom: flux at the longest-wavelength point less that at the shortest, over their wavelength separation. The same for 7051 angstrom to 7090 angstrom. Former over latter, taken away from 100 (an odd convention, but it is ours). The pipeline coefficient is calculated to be 100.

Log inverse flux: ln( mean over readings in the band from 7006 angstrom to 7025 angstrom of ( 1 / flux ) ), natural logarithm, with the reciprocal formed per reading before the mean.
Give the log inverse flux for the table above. -0.95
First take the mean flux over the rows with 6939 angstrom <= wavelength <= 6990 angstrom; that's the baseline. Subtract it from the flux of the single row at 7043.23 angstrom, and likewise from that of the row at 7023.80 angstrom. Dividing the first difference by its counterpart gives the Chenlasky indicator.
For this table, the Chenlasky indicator 0.7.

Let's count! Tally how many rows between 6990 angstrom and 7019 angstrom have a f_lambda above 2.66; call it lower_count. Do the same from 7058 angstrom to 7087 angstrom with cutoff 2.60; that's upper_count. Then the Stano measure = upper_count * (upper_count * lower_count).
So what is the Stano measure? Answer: 108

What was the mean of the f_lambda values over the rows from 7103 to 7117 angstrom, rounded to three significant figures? 2.50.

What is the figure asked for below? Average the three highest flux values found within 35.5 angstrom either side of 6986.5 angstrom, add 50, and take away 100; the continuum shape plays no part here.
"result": -46.8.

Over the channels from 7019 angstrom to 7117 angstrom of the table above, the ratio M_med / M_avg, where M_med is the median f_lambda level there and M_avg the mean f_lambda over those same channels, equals 0.980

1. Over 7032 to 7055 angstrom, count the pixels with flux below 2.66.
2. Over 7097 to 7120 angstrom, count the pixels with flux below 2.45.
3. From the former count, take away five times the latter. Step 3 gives -10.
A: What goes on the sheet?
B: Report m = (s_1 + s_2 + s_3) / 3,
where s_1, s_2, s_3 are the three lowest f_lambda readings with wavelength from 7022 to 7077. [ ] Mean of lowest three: 2.35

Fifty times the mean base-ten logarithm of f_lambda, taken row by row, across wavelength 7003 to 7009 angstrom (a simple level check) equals 19.6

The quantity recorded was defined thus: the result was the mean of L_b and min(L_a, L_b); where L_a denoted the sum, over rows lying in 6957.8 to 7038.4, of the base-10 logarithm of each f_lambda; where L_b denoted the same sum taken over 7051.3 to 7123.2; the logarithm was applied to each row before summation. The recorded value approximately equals 9.2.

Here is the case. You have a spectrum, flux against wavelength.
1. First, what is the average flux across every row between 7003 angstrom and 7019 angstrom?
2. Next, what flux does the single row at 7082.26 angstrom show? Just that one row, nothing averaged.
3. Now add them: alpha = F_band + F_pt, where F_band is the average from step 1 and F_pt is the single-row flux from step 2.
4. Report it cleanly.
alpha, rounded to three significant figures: 5.11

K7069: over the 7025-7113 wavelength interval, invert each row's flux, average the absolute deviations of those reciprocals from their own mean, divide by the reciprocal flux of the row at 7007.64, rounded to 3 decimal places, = 0.079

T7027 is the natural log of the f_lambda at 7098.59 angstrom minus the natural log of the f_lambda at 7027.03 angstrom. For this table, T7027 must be 0.15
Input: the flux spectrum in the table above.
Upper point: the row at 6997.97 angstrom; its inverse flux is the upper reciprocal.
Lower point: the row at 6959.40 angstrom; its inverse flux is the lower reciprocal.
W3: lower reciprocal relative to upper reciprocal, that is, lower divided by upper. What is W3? 0.87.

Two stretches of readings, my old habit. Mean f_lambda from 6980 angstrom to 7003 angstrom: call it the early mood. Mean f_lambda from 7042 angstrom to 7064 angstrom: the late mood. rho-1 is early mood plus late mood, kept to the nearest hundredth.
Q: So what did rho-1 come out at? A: 5.41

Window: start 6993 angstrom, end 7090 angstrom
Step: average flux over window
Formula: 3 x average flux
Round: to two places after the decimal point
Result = 7.96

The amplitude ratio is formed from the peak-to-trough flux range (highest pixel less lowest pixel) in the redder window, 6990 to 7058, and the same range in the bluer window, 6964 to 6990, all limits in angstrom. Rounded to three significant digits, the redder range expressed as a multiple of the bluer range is 1.51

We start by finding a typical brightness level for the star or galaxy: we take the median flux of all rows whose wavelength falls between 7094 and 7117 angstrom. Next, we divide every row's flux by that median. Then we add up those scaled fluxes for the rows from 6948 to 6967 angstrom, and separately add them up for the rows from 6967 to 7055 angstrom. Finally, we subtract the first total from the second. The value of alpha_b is 23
